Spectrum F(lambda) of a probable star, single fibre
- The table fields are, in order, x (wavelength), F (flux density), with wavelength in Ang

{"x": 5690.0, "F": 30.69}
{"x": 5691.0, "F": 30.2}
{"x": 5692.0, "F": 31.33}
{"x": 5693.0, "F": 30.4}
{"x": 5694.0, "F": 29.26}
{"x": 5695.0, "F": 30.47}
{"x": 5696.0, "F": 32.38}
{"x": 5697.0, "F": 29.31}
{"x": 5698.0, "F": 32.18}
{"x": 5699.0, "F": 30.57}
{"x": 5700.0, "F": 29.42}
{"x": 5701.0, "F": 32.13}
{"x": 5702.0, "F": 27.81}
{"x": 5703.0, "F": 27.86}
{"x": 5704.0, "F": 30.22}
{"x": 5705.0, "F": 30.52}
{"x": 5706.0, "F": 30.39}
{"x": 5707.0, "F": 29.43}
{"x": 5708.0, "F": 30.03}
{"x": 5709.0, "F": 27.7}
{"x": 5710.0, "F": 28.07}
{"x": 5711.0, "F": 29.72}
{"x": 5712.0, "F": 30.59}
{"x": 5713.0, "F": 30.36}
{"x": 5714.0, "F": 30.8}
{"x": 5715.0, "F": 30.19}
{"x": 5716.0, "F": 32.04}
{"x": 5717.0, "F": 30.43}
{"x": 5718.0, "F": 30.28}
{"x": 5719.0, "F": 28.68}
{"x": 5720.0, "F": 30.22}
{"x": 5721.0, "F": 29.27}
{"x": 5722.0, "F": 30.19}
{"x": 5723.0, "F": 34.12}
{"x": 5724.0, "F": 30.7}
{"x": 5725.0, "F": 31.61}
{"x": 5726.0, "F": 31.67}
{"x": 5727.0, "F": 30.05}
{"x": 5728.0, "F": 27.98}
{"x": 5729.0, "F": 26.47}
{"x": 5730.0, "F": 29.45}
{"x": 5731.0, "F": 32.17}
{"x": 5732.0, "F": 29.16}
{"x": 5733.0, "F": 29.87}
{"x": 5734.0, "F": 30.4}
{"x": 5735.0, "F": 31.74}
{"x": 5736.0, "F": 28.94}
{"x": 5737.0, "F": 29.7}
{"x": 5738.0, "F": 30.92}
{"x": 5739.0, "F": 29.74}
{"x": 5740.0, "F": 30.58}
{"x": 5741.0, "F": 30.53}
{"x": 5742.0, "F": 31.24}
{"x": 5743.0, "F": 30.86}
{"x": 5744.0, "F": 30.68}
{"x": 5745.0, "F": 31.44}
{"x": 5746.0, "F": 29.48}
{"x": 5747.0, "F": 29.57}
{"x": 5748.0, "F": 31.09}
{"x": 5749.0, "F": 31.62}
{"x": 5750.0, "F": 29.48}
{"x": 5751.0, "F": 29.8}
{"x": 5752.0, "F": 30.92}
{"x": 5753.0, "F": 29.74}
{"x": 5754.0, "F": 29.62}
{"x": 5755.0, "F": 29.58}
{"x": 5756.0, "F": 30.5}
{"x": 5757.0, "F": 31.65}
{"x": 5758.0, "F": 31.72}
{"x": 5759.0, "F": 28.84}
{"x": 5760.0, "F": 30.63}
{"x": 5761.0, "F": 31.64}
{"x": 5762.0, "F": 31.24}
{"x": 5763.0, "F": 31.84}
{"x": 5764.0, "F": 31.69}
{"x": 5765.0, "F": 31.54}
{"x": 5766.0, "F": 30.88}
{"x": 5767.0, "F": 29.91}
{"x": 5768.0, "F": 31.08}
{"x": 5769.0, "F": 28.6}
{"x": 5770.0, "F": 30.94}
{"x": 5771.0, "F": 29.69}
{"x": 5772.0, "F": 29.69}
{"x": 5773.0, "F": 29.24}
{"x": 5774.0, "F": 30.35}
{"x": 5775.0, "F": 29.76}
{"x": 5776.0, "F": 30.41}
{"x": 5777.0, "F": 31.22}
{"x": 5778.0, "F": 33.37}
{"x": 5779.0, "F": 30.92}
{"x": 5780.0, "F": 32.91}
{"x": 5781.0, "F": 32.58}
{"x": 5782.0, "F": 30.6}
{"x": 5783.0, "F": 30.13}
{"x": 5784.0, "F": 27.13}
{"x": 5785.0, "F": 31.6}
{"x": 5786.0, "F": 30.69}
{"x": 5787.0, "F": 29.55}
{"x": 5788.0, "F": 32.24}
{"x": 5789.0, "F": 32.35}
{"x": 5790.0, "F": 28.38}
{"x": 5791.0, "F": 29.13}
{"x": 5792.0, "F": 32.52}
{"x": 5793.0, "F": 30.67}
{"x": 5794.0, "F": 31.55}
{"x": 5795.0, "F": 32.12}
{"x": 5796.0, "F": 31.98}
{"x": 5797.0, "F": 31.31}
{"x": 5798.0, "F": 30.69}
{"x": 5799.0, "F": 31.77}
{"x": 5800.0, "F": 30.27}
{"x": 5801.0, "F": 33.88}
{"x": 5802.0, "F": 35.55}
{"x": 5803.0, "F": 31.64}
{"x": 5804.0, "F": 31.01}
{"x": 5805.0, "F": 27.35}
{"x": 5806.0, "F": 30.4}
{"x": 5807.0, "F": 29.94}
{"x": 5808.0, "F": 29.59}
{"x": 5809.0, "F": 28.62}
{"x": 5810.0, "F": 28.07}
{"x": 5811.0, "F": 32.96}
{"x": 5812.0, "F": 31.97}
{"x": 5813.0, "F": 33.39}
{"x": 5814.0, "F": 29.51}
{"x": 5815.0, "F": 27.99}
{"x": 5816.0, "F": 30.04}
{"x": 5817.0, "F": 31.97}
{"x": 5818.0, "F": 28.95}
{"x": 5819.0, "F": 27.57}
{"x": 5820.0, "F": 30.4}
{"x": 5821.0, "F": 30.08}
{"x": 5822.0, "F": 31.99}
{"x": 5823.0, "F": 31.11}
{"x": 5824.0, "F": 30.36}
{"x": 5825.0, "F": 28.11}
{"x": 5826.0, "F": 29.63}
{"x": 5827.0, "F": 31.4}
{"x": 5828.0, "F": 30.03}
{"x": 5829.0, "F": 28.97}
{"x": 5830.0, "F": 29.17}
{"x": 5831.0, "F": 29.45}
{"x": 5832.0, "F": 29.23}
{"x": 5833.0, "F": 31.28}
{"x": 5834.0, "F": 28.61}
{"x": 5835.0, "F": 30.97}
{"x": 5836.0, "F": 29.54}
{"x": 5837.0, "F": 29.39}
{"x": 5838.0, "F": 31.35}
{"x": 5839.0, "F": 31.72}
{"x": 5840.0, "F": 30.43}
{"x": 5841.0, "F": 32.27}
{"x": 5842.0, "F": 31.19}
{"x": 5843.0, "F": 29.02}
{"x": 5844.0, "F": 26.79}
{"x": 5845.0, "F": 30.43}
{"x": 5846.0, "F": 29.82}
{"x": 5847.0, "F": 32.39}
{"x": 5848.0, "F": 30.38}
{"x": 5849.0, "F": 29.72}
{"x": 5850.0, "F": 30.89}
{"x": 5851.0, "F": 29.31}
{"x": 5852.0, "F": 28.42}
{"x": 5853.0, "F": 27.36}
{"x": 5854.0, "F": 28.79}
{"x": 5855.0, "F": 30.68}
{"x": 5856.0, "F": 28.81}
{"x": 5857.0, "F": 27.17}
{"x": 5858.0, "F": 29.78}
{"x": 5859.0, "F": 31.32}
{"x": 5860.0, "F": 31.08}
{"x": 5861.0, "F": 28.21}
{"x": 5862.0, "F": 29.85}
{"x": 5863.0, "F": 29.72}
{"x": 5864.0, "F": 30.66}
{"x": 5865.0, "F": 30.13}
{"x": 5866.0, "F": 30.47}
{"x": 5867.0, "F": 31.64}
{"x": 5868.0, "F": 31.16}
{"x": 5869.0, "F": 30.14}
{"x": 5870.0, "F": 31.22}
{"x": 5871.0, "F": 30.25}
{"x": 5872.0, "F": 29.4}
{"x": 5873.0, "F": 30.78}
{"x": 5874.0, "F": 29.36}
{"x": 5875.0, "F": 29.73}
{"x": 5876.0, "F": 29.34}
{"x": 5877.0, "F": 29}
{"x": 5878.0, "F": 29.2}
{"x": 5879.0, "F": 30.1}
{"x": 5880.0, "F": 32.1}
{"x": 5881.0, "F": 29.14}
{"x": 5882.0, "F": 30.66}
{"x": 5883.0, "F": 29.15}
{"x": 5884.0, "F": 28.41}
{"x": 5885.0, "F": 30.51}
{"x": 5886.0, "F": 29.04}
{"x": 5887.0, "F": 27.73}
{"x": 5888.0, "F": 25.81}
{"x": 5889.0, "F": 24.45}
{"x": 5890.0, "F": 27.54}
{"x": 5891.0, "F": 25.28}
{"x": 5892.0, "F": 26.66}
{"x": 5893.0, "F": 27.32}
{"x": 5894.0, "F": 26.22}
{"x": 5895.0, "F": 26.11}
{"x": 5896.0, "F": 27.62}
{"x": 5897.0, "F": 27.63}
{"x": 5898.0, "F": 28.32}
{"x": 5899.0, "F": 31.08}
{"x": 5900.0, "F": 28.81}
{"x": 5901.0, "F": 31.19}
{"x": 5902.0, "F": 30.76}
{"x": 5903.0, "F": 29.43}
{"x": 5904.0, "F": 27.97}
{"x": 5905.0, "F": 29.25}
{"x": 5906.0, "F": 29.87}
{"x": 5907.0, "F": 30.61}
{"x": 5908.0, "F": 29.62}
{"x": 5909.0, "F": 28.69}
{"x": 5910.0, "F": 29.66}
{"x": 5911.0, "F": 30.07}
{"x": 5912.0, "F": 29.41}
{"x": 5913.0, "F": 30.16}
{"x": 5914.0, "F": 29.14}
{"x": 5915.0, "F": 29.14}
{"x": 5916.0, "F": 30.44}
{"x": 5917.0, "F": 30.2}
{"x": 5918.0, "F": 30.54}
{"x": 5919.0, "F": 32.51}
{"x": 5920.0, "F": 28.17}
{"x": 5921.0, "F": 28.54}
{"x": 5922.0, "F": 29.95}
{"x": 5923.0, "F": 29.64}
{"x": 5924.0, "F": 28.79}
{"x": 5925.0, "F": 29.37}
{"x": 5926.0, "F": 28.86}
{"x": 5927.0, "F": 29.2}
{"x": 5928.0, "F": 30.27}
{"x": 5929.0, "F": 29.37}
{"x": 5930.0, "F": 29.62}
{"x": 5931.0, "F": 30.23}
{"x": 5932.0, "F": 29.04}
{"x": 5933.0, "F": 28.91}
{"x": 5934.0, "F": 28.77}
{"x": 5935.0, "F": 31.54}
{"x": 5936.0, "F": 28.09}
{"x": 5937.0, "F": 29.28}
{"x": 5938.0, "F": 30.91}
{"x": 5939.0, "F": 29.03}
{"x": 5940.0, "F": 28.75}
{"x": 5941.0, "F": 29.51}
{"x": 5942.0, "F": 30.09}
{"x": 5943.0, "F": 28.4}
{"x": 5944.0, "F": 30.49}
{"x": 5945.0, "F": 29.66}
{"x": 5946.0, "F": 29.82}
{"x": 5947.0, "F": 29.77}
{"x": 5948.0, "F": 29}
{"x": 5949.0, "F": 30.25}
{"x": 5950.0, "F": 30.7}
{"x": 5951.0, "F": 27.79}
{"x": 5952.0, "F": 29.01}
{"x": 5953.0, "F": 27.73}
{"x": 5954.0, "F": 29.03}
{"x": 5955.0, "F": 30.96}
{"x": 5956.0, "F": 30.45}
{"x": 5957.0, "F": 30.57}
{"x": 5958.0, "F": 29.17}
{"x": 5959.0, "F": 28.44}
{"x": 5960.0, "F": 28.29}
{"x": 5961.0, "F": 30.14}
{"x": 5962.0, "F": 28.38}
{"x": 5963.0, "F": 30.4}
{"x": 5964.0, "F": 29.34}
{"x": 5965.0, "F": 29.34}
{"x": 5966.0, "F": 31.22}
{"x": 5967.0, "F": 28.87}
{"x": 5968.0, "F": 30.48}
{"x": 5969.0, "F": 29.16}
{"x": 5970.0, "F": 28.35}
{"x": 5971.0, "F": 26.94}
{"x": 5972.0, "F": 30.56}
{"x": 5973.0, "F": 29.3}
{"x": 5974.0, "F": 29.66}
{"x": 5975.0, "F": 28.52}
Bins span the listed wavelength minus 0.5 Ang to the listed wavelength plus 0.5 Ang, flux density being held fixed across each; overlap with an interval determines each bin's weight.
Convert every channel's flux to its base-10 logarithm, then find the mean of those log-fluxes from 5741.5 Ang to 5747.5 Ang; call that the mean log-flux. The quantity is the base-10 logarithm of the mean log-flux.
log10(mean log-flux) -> 0.172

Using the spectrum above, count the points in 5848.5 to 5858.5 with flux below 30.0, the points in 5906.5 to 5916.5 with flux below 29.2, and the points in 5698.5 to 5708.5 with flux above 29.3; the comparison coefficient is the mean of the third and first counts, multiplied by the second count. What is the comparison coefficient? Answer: 24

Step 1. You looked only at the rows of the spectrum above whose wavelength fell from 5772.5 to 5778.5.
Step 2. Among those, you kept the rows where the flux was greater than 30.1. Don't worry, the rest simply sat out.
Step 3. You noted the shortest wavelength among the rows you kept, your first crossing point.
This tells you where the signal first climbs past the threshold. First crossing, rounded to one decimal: 5774.0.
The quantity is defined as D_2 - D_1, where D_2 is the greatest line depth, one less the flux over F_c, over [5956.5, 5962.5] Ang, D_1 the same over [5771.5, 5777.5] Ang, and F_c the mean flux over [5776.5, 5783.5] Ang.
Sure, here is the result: 0.030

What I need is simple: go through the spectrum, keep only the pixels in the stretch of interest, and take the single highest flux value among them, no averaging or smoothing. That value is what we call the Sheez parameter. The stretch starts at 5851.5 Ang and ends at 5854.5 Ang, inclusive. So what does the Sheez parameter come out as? 28.79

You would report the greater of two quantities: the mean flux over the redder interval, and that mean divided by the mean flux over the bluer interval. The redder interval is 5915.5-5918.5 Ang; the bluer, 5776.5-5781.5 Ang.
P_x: 30.4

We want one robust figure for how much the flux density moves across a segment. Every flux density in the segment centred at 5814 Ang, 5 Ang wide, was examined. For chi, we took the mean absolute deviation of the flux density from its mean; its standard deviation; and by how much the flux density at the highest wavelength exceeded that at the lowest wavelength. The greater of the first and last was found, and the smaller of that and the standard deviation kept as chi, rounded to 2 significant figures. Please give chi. 1.7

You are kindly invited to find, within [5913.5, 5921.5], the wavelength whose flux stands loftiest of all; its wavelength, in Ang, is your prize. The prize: 5919.0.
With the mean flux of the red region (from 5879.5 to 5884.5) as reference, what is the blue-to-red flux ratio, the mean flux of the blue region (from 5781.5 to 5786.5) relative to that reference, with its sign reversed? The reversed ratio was -1.00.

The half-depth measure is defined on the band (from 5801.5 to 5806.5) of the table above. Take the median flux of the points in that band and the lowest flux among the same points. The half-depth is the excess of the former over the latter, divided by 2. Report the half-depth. 1.8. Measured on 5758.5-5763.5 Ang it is 1.2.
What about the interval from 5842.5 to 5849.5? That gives 1.5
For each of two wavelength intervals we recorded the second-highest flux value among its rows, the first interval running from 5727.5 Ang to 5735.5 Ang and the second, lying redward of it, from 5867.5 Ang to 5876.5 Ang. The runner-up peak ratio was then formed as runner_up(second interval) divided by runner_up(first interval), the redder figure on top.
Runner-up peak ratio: 0.98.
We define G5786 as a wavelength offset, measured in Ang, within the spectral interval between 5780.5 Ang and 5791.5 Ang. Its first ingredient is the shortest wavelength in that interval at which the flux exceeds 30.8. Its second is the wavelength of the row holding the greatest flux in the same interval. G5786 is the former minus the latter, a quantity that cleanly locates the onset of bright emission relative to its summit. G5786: 0 Ang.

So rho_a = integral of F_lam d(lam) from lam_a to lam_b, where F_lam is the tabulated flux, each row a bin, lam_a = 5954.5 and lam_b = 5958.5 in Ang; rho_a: 121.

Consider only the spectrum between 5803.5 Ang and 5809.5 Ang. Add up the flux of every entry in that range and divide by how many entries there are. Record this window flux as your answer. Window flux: 29.5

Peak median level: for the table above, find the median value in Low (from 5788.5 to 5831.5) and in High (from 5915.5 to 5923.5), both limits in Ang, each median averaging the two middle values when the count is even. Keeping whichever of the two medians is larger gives 30.40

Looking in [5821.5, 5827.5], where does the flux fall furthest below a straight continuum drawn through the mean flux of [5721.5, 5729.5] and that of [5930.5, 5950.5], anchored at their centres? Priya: 5825.0 Ang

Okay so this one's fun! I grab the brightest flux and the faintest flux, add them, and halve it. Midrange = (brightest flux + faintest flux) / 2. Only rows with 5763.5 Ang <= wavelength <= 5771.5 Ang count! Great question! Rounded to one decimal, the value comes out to 30.1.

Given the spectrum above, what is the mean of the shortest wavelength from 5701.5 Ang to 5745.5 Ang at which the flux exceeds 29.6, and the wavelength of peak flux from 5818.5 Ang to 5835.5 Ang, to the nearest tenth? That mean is 5763.0 Ang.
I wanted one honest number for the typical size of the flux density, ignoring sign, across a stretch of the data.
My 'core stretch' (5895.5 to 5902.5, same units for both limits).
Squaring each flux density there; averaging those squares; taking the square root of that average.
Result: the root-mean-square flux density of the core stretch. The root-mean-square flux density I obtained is 29.4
